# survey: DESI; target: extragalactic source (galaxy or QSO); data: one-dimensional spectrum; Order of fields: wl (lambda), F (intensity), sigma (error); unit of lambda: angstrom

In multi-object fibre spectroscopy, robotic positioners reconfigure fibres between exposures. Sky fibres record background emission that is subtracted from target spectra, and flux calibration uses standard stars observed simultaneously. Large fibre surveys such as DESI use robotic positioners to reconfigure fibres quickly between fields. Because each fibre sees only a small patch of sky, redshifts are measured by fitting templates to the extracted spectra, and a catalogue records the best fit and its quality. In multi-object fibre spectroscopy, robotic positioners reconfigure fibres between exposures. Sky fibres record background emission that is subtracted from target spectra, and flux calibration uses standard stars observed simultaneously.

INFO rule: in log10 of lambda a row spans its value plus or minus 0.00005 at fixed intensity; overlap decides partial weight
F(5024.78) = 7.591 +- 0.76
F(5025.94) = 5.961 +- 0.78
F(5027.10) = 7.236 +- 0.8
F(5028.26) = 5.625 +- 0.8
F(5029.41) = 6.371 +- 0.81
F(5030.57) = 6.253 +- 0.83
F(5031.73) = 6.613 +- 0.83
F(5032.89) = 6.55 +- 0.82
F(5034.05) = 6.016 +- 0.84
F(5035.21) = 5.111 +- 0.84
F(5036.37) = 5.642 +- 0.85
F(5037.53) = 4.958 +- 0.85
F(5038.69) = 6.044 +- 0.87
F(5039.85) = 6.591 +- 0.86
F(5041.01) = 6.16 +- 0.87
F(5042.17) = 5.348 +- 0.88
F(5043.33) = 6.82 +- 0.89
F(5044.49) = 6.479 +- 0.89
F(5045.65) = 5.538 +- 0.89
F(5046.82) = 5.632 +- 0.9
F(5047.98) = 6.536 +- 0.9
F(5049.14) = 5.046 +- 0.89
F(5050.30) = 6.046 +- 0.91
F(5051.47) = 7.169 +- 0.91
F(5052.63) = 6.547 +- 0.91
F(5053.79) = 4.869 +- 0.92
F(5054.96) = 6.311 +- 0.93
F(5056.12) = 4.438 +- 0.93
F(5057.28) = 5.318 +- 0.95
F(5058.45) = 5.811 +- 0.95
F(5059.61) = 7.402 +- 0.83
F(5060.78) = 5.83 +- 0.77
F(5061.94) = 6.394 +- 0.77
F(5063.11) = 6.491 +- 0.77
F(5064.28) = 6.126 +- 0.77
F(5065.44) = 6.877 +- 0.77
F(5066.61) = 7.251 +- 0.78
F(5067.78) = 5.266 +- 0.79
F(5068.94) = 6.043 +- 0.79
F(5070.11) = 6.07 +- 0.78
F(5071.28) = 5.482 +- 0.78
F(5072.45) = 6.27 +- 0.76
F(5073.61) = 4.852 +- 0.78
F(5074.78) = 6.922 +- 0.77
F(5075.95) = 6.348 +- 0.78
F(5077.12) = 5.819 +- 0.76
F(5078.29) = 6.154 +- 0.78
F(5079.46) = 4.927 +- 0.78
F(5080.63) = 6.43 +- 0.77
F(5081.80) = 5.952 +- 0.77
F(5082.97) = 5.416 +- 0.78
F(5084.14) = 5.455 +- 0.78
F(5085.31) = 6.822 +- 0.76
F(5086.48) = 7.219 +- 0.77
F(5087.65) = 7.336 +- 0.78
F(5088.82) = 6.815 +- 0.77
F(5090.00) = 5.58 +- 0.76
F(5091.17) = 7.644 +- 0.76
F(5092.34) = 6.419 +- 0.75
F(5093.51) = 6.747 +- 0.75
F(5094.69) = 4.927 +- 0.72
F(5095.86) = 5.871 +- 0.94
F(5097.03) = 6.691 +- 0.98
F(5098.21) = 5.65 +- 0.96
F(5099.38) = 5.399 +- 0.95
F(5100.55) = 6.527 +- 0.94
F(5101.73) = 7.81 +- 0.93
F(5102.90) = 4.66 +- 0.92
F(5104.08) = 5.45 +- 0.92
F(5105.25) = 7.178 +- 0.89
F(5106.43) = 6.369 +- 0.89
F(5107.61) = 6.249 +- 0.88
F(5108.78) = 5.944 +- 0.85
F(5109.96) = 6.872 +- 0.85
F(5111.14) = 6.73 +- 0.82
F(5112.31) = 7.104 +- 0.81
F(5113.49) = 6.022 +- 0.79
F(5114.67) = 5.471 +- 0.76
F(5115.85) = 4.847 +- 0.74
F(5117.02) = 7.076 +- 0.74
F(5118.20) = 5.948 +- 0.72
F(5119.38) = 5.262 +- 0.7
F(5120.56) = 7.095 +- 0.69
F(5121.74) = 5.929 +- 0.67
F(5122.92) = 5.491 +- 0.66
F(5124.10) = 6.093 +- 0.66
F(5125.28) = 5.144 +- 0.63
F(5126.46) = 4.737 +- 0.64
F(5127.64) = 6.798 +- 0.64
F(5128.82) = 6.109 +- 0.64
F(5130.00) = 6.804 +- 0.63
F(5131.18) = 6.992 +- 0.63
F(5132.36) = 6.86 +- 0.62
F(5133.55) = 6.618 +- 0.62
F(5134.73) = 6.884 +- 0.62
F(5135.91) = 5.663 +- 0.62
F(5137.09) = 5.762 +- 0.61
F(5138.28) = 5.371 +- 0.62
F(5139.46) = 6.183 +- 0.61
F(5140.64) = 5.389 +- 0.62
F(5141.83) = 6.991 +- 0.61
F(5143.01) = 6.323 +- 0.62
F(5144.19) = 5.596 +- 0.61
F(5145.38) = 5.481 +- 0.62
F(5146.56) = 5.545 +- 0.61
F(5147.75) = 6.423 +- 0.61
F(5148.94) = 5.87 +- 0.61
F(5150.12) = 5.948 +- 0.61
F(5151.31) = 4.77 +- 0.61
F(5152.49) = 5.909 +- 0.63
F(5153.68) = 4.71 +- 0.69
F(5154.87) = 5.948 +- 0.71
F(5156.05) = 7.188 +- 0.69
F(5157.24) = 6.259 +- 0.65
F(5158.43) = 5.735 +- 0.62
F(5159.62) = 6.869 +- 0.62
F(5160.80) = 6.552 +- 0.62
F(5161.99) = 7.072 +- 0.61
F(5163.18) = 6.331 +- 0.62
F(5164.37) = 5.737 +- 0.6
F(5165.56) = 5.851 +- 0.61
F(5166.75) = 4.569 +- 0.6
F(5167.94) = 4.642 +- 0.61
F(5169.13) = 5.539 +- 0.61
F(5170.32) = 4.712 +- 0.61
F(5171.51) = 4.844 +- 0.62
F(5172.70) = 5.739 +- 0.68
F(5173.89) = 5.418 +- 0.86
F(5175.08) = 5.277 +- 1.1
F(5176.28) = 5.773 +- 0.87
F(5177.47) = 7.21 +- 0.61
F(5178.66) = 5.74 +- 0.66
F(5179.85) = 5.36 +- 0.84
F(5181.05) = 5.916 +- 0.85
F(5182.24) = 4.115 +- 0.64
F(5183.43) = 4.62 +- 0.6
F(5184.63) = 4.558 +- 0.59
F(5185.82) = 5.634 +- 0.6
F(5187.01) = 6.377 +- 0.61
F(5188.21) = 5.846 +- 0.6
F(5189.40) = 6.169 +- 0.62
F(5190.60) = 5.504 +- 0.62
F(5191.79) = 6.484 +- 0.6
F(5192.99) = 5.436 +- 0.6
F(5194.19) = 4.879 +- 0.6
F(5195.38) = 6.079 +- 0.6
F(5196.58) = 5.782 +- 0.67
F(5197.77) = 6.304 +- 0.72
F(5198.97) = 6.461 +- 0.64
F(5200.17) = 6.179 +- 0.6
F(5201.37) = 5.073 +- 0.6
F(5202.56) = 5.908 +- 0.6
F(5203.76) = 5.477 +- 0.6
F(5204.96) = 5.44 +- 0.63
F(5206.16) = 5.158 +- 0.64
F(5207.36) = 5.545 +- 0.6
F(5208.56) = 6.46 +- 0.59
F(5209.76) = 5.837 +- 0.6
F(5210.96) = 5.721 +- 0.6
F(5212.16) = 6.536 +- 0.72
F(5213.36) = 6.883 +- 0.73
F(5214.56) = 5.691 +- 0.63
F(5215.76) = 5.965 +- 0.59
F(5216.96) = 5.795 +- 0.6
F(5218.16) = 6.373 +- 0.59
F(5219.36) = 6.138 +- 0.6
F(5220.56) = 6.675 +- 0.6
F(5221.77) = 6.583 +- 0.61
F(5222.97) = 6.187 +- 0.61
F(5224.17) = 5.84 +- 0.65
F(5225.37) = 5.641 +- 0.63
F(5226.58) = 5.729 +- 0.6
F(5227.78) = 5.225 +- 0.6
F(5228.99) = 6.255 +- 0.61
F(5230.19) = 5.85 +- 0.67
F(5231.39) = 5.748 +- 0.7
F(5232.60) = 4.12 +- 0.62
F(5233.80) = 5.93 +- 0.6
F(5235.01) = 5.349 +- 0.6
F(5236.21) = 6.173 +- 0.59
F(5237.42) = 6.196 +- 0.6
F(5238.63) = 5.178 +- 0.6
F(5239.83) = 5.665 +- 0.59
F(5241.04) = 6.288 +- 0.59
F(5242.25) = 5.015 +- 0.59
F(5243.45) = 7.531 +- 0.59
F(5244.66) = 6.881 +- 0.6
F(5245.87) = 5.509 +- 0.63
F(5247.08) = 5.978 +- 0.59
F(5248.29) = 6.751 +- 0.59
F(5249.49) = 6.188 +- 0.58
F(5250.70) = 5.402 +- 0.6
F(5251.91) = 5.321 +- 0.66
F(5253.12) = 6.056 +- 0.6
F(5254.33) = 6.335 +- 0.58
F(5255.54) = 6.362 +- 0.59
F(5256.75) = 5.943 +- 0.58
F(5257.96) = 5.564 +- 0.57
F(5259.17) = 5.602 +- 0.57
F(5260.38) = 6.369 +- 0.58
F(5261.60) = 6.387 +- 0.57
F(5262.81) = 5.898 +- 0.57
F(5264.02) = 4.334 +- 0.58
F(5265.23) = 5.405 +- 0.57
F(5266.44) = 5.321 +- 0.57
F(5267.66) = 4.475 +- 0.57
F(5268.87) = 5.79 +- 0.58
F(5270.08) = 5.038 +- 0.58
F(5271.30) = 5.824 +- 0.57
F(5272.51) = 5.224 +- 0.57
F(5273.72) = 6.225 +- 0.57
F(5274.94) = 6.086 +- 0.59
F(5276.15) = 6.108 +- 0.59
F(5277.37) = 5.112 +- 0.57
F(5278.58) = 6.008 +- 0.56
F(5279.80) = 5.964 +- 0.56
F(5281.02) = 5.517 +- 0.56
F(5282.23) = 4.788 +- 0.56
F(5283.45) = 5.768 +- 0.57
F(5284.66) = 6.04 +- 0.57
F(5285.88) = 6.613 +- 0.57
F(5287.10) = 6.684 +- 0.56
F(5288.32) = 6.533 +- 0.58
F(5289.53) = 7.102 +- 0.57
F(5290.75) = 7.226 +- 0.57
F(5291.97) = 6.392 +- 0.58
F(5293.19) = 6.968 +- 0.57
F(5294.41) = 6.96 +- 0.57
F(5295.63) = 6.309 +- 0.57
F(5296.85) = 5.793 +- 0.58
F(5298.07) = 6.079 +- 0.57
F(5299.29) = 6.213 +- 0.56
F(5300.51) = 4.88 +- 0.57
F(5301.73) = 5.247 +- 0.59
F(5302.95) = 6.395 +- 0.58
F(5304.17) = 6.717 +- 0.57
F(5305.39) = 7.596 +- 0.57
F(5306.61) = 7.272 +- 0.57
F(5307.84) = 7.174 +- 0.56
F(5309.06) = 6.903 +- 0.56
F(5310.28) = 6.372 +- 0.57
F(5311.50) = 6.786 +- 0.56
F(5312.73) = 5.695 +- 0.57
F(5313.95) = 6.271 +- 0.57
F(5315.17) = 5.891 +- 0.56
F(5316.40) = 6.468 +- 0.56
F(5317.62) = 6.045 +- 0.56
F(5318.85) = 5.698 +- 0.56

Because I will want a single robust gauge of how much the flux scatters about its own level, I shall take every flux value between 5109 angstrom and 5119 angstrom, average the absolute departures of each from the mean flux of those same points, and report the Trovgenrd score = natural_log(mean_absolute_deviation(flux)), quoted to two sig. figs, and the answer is -0.38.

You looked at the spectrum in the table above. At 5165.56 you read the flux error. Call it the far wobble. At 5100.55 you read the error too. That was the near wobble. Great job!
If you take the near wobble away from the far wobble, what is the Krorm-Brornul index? -0.33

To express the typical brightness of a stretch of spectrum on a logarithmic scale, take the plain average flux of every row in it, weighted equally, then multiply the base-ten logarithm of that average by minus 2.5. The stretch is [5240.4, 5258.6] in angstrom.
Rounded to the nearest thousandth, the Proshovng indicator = -1.959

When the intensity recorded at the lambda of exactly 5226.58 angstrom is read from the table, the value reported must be 5.729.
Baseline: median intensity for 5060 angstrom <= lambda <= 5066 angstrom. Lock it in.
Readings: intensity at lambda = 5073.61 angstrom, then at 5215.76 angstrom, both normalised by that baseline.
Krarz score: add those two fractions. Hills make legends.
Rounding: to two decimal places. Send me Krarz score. 1.69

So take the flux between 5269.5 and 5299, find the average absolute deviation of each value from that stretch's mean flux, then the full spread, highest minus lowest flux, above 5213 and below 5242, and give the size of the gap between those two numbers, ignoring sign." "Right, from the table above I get 2.26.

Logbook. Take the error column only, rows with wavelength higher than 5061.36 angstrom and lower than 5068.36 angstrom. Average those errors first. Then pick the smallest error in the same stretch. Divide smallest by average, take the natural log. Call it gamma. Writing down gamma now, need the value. -0.006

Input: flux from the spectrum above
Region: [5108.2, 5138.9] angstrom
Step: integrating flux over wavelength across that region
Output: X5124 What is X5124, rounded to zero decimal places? 188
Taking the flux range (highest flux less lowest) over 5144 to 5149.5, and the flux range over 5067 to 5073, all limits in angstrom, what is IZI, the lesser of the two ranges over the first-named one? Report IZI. 1.0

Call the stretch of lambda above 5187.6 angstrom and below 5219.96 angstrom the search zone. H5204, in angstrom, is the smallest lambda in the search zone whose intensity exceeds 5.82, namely 5188.21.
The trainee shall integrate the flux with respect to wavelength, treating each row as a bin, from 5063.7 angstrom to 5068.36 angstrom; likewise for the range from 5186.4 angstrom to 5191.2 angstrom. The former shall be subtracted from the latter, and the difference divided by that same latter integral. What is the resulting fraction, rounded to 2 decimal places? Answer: -0.04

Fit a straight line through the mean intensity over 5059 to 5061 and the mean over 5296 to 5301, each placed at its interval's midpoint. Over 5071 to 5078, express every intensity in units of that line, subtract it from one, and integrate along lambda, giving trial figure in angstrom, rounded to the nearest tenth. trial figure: 0.7 angstrom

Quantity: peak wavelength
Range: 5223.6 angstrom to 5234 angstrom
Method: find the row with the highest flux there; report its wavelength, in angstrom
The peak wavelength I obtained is 5228.99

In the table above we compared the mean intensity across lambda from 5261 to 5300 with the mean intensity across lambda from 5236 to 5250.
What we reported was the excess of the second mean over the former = 0.17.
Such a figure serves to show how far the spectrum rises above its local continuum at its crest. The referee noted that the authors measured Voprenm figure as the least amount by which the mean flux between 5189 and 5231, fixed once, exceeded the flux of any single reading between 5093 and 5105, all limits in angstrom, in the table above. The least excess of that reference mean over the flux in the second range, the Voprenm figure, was -1.9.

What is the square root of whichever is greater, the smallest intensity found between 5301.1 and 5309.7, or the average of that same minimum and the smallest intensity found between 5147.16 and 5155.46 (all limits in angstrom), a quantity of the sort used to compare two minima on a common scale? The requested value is 2.29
